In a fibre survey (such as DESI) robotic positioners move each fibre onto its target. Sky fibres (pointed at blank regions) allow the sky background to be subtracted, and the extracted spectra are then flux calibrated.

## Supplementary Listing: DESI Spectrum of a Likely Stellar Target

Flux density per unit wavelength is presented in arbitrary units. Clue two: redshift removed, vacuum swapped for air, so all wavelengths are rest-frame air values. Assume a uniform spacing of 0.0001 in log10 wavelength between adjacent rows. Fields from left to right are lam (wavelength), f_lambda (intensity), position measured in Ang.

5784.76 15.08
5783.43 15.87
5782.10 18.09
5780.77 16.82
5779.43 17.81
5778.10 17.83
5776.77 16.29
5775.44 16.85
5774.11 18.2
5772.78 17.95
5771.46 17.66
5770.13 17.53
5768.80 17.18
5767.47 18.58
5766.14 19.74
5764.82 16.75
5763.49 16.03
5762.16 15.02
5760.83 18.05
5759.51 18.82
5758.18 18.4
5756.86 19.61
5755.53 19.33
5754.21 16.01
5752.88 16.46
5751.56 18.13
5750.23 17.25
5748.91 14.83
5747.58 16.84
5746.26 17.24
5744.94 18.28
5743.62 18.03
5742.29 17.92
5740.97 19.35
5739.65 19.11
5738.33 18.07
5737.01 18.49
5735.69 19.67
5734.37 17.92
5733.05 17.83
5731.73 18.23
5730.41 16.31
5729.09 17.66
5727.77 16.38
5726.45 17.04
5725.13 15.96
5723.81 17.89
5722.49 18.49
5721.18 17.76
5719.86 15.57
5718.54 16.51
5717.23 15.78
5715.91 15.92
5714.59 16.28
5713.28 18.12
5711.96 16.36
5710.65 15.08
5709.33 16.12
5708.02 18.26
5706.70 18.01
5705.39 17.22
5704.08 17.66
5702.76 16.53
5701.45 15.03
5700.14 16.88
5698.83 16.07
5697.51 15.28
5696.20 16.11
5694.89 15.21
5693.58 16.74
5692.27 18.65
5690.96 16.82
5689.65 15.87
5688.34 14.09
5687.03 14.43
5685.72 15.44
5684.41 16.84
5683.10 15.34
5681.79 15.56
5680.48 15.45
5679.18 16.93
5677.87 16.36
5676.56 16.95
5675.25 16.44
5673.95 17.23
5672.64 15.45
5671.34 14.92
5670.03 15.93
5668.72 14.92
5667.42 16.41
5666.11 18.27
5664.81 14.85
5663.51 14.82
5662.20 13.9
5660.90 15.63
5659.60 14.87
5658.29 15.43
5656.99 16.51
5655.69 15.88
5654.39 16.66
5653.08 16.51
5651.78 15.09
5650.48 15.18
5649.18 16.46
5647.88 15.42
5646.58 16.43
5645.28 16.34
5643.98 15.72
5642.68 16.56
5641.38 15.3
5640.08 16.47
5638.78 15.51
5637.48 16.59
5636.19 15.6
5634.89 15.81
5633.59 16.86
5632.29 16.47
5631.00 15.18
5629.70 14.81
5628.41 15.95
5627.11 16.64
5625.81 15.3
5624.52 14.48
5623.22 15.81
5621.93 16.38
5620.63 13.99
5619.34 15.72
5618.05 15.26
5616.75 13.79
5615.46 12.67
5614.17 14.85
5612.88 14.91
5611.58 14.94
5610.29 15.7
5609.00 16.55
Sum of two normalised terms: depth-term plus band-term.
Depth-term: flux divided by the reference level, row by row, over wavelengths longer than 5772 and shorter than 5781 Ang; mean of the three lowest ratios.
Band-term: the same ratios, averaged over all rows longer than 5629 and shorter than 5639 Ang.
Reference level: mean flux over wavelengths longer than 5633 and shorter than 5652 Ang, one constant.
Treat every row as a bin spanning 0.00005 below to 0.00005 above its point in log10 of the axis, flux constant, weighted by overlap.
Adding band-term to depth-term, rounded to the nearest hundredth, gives 2.04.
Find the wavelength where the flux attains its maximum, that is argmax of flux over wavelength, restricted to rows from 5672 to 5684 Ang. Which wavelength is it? 5673.95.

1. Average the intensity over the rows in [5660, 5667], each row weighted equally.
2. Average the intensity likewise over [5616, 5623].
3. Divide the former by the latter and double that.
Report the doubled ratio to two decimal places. 2.06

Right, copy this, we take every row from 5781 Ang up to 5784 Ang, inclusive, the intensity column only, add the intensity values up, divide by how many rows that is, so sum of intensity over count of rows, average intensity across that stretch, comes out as 17.0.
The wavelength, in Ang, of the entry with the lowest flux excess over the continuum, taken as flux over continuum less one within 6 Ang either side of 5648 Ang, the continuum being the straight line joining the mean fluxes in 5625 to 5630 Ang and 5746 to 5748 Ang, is 5651.78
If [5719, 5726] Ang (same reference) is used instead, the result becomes 5719.86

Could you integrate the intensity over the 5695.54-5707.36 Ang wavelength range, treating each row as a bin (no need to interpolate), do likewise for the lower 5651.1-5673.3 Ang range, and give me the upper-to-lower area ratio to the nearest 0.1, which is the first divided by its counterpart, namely 0.6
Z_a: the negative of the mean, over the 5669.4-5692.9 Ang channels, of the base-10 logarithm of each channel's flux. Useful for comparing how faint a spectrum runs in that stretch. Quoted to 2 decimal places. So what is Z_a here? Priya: -1.20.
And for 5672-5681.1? -1.21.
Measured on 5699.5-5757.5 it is -1.24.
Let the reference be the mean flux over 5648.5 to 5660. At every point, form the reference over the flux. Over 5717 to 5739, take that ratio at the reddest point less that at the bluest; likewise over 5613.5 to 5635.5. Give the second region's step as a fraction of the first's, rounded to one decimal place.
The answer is 0.5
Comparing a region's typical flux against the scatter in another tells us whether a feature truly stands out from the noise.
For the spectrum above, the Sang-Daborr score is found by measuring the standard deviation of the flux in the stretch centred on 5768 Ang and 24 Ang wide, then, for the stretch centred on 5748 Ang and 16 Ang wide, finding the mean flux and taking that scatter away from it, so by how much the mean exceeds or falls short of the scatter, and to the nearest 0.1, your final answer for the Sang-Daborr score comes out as 16.3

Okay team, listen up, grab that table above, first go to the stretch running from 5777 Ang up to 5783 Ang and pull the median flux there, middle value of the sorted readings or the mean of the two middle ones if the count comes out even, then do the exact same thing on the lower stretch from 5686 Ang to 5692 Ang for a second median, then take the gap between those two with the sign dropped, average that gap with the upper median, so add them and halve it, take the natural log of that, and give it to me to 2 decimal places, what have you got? 2.33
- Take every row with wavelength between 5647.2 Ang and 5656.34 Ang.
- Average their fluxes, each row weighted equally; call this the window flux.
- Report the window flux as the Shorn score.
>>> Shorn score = 15.9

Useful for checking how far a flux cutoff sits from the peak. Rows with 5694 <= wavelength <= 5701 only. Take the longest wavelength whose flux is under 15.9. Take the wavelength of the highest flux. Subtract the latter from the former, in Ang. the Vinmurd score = -2.6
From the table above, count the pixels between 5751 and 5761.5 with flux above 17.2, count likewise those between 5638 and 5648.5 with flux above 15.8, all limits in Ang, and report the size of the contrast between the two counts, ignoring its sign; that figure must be 2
